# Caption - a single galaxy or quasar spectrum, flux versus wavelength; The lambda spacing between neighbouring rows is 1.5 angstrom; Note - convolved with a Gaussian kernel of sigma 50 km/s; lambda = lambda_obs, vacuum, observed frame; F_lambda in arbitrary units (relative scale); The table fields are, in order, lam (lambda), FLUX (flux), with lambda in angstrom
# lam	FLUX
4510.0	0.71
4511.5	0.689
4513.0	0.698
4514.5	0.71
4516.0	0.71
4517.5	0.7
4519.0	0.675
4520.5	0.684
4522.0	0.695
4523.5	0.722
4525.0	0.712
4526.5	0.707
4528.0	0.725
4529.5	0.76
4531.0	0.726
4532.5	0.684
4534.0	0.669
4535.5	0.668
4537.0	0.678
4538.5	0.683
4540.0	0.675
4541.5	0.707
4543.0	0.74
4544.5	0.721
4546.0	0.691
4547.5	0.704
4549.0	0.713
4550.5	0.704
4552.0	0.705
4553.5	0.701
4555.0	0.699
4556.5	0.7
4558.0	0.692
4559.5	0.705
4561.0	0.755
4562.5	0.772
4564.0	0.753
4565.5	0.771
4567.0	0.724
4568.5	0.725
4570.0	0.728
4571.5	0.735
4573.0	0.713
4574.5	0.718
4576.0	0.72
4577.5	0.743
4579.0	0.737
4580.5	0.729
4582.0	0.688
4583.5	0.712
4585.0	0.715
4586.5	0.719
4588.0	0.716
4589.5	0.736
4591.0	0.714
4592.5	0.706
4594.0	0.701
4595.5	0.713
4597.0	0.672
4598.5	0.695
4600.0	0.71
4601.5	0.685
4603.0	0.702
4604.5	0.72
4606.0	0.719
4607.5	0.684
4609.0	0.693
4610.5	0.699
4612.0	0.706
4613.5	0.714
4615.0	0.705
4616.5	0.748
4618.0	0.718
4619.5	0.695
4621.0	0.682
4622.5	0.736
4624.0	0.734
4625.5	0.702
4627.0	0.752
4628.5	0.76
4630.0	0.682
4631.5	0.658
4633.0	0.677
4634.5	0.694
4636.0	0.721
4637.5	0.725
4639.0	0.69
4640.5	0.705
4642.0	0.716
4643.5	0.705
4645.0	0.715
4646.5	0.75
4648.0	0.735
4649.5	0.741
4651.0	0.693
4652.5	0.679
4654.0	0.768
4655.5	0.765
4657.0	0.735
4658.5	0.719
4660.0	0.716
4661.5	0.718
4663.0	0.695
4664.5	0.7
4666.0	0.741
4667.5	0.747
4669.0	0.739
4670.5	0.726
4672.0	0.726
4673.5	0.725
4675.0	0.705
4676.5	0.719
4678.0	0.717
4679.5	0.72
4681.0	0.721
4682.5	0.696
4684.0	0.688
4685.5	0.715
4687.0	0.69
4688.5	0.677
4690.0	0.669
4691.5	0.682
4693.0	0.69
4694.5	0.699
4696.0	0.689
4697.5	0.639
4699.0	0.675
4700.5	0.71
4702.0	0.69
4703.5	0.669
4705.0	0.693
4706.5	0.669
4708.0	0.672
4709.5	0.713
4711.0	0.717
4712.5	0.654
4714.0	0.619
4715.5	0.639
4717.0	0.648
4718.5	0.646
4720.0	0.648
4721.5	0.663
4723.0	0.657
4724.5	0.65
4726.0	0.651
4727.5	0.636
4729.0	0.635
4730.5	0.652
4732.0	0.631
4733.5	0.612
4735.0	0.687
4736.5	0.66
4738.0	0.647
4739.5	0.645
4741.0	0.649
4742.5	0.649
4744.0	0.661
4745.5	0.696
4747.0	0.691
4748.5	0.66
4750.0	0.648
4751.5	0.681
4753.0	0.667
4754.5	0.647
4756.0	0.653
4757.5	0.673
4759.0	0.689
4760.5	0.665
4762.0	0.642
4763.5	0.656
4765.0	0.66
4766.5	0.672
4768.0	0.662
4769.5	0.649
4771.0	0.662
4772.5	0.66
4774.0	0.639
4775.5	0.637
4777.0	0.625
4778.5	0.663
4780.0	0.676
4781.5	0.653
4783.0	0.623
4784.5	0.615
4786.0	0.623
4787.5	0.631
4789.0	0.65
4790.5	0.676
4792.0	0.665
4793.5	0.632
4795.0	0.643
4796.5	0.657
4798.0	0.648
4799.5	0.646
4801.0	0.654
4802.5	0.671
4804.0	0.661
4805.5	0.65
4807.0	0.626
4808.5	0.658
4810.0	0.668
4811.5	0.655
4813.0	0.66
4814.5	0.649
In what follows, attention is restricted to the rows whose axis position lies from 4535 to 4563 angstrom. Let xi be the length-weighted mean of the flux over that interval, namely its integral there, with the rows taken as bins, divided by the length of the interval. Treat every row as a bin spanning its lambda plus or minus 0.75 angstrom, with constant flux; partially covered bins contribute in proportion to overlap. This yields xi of 0.706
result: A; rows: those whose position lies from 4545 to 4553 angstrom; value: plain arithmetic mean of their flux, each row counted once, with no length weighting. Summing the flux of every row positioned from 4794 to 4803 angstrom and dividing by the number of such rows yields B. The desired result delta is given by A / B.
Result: 1.08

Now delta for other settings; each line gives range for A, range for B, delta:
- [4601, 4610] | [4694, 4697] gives 1.01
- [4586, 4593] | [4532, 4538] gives 1.06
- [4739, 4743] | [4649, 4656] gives 0.89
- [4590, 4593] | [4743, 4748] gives 1.04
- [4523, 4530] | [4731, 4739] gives 1.12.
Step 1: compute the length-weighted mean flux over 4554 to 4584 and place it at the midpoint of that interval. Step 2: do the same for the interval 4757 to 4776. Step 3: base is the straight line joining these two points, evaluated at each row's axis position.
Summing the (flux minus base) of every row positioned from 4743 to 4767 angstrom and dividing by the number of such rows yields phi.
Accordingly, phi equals 0.003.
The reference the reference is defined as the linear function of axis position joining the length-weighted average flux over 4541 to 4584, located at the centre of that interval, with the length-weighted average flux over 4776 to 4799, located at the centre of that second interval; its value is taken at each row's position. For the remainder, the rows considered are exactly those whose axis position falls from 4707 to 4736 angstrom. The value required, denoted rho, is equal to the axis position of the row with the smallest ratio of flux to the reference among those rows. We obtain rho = 4733.5 angstrom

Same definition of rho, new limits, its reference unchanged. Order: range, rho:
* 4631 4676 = 4631.5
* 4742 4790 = 4784.5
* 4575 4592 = 4582.0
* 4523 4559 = 4535.5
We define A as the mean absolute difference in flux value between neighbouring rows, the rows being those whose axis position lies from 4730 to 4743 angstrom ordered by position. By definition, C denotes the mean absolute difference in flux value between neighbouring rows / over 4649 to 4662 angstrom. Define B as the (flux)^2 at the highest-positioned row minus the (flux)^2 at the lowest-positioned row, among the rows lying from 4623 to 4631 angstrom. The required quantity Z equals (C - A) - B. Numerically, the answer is 0.08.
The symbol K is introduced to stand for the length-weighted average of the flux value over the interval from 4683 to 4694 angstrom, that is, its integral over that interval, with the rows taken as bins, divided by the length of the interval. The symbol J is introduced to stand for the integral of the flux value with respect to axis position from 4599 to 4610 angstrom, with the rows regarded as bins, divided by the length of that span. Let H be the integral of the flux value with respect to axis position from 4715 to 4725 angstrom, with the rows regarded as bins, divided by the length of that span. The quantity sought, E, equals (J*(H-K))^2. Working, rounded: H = 0.650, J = 0.702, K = 0.69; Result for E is 0.0007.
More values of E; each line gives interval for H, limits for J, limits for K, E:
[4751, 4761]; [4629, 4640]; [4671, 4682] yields 0.0013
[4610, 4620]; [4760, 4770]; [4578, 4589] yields 0.0000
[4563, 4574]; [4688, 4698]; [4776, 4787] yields 0.0043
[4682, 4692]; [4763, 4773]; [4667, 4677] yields 0.0006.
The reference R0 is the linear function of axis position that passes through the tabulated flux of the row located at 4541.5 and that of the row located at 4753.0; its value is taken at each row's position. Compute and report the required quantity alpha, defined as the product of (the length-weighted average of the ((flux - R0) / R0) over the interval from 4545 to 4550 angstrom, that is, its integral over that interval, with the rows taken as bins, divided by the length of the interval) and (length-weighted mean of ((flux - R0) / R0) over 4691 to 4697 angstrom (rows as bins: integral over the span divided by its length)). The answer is 0.0000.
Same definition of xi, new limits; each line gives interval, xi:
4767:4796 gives 0.647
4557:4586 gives 0.728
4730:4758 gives 0.658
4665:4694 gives 0.710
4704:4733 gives 0.657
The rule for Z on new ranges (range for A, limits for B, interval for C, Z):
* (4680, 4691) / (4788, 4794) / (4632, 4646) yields 0.02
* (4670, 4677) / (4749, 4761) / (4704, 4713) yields 0.00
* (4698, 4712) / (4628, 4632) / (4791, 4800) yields 0.14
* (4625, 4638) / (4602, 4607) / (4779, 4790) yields -0.04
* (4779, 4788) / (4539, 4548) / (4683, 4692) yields -0.04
